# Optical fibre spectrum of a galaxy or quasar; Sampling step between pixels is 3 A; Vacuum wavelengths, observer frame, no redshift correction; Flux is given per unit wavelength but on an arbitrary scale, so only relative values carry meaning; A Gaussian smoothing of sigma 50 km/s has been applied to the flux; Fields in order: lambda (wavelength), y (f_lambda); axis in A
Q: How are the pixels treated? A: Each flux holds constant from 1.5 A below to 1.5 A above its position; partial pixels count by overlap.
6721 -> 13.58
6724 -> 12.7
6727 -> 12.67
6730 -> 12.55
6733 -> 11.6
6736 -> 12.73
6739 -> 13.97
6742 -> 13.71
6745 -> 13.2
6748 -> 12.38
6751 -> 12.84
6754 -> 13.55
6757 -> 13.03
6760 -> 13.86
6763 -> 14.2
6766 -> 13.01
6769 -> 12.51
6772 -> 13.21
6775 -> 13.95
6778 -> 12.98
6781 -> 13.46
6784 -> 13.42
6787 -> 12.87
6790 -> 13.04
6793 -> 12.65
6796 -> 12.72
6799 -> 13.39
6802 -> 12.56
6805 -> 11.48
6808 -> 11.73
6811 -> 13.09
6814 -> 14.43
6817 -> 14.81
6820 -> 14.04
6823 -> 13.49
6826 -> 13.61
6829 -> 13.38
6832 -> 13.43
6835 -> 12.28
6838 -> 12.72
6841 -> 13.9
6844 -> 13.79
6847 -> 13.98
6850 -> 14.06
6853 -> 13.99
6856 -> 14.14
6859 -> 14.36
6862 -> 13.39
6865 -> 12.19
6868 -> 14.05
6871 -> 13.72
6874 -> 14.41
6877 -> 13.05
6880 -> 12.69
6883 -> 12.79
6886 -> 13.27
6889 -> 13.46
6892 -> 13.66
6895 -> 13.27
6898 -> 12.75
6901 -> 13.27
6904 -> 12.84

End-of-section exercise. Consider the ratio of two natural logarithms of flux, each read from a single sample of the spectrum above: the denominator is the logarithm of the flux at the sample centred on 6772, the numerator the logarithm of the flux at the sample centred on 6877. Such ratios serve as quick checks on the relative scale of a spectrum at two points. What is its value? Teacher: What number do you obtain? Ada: 1.00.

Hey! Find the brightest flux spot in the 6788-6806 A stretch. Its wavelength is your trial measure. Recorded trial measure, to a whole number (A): 6799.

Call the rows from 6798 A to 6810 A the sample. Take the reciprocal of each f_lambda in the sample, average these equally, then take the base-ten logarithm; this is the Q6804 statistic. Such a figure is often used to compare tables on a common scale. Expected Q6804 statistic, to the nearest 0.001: -1.088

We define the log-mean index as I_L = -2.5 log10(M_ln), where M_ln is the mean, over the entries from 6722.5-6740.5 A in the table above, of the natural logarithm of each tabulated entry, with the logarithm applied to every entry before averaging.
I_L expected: -1.01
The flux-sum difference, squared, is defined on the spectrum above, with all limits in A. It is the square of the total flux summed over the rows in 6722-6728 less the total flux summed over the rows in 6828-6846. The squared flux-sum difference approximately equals 2930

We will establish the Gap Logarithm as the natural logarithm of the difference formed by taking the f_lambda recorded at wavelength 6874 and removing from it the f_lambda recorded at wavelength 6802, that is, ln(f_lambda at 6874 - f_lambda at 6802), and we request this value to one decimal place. 0.6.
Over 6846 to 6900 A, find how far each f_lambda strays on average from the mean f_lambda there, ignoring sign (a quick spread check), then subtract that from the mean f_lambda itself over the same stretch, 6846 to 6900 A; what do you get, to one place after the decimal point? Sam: 13.0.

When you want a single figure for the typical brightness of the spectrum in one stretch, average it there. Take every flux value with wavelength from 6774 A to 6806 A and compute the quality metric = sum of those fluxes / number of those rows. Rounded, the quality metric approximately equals 12.96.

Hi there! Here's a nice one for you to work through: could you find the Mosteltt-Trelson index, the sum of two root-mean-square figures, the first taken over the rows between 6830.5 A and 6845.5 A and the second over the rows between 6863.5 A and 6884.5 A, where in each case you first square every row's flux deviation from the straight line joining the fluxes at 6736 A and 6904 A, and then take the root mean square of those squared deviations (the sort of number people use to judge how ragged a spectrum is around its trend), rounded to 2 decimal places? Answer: 1.90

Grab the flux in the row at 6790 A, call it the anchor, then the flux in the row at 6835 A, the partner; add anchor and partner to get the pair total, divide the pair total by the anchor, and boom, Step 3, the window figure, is 1.94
